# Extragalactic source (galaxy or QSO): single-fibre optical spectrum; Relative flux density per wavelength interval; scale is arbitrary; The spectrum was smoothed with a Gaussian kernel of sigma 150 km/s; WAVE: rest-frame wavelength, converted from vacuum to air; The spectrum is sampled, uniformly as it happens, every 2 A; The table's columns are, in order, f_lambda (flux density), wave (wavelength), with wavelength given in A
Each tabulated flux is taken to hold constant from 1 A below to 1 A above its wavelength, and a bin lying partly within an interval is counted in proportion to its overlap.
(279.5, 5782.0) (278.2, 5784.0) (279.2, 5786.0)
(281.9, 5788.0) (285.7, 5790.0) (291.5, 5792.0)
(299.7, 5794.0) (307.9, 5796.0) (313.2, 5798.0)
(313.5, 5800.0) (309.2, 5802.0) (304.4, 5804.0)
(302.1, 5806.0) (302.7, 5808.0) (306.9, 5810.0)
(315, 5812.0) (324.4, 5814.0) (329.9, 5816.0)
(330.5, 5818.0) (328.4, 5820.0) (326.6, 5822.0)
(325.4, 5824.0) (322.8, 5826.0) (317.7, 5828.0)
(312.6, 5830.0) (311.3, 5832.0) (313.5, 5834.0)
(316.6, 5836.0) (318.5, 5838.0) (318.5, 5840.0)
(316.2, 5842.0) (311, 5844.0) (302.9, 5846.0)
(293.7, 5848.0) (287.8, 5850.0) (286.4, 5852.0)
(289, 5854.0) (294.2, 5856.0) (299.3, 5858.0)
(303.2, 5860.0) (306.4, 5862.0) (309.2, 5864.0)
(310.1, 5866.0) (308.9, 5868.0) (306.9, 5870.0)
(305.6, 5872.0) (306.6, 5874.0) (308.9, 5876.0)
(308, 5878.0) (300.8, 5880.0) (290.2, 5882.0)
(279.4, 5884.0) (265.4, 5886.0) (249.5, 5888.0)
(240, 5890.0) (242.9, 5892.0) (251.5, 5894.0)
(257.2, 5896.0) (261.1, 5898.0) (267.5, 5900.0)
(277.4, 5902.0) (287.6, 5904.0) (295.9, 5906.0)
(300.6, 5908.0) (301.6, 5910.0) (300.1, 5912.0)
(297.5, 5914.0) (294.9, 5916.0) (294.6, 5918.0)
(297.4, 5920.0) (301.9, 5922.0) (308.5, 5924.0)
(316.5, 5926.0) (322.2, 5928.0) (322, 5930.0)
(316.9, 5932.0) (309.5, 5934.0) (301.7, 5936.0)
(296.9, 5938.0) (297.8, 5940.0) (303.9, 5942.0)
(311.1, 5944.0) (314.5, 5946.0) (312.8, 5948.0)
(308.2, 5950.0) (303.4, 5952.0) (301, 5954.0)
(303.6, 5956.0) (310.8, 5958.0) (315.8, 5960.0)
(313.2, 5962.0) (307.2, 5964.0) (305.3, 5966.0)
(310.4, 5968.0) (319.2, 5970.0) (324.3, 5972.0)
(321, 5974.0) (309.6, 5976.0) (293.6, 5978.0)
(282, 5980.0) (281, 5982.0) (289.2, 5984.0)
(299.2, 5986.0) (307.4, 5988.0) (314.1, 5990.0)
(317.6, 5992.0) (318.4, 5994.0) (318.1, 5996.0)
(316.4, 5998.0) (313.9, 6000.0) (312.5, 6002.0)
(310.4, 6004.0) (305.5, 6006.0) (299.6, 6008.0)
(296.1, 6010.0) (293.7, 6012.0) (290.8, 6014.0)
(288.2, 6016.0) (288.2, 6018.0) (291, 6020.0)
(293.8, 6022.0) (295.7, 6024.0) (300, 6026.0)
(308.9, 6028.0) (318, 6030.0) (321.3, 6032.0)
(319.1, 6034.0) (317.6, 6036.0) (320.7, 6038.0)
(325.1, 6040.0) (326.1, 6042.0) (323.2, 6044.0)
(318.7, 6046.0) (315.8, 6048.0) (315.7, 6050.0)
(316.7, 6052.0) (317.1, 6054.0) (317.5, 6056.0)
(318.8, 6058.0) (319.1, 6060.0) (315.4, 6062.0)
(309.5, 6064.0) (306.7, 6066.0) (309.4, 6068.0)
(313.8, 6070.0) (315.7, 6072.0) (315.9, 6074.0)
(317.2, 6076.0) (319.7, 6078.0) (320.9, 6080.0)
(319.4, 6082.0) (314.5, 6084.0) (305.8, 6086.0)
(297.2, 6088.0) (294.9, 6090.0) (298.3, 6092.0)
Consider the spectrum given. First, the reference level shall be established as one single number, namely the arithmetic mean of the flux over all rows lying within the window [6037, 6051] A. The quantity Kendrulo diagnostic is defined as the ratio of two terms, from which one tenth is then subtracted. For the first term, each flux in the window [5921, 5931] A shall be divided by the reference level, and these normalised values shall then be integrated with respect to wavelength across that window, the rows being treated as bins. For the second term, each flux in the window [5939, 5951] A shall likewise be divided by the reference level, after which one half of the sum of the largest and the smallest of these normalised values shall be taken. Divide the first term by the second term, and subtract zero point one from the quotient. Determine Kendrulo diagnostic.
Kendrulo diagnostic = 10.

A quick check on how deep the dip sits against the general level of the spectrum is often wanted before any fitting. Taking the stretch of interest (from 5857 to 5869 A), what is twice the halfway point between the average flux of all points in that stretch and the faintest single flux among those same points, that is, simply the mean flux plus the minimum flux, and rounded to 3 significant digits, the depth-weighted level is 605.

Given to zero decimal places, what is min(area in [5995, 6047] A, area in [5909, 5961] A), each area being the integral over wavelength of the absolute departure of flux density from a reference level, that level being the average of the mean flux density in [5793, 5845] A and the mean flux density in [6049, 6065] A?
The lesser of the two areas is 548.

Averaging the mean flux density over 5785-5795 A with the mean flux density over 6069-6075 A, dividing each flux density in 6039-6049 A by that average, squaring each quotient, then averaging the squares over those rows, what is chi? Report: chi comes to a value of 1.14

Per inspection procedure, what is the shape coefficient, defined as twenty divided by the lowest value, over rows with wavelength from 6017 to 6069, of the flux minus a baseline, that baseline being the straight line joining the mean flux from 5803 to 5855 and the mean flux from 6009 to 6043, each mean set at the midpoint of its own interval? -1.1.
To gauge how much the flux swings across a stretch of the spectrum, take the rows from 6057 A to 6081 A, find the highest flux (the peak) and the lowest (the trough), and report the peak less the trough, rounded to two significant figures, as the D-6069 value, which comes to 14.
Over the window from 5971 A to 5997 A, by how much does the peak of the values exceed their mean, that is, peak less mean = 18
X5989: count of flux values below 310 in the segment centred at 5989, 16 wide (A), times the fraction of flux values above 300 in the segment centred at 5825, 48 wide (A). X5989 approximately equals 3.8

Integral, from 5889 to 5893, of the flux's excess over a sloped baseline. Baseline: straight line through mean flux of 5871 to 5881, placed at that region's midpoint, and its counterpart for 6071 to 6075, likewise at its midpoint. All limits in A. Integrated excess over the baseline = -261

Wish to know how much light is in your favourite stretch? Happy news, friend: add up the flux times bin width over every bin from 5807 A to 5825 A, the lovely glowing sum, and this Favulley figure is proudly 5780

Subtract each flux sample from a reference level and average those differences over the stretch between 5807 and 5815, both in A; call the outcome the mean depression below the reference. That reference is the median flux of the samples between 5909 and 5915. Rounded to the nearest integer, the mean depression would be -12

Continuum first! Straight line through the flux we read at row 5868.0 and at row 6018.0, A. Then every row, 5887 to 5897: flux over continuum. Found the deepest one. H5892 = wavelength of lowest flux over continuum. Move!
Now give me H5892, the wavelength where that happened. 5890.0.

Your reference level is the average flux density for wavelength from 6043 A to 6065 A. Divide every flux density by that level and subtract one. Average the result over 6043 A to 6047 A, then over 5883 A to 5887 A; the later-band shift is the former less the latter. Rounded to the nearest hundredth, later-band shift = 0.15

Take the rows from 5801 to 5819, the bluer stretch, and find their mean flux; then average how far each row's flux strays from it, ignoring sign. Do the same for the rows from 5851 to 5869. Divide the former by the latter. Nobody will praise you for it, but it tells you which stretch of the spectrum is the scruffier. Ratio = 1.30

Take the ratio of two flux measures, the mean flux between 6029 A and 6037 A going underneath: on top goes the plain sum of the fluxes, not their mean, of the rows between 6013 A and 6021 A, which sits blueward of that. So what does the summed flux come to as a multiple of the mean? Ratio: 3.6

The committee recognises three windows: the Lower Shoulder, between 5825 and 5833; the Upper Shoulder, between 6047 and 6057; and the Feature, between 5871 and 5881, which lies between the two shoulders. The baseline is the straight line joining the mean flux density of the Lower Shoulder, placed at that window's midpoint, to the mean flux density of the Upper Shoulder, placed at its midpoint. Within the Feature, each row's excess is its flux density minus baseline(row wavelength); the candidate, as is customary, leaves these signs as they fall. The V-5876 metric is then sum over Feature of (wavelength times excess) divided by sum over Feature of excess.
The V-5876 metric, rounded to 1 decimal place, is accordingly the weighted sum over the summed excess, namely 5876.3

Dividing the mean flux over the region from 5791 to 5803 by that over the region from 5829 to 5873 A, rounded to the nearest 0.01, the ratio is 1.00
